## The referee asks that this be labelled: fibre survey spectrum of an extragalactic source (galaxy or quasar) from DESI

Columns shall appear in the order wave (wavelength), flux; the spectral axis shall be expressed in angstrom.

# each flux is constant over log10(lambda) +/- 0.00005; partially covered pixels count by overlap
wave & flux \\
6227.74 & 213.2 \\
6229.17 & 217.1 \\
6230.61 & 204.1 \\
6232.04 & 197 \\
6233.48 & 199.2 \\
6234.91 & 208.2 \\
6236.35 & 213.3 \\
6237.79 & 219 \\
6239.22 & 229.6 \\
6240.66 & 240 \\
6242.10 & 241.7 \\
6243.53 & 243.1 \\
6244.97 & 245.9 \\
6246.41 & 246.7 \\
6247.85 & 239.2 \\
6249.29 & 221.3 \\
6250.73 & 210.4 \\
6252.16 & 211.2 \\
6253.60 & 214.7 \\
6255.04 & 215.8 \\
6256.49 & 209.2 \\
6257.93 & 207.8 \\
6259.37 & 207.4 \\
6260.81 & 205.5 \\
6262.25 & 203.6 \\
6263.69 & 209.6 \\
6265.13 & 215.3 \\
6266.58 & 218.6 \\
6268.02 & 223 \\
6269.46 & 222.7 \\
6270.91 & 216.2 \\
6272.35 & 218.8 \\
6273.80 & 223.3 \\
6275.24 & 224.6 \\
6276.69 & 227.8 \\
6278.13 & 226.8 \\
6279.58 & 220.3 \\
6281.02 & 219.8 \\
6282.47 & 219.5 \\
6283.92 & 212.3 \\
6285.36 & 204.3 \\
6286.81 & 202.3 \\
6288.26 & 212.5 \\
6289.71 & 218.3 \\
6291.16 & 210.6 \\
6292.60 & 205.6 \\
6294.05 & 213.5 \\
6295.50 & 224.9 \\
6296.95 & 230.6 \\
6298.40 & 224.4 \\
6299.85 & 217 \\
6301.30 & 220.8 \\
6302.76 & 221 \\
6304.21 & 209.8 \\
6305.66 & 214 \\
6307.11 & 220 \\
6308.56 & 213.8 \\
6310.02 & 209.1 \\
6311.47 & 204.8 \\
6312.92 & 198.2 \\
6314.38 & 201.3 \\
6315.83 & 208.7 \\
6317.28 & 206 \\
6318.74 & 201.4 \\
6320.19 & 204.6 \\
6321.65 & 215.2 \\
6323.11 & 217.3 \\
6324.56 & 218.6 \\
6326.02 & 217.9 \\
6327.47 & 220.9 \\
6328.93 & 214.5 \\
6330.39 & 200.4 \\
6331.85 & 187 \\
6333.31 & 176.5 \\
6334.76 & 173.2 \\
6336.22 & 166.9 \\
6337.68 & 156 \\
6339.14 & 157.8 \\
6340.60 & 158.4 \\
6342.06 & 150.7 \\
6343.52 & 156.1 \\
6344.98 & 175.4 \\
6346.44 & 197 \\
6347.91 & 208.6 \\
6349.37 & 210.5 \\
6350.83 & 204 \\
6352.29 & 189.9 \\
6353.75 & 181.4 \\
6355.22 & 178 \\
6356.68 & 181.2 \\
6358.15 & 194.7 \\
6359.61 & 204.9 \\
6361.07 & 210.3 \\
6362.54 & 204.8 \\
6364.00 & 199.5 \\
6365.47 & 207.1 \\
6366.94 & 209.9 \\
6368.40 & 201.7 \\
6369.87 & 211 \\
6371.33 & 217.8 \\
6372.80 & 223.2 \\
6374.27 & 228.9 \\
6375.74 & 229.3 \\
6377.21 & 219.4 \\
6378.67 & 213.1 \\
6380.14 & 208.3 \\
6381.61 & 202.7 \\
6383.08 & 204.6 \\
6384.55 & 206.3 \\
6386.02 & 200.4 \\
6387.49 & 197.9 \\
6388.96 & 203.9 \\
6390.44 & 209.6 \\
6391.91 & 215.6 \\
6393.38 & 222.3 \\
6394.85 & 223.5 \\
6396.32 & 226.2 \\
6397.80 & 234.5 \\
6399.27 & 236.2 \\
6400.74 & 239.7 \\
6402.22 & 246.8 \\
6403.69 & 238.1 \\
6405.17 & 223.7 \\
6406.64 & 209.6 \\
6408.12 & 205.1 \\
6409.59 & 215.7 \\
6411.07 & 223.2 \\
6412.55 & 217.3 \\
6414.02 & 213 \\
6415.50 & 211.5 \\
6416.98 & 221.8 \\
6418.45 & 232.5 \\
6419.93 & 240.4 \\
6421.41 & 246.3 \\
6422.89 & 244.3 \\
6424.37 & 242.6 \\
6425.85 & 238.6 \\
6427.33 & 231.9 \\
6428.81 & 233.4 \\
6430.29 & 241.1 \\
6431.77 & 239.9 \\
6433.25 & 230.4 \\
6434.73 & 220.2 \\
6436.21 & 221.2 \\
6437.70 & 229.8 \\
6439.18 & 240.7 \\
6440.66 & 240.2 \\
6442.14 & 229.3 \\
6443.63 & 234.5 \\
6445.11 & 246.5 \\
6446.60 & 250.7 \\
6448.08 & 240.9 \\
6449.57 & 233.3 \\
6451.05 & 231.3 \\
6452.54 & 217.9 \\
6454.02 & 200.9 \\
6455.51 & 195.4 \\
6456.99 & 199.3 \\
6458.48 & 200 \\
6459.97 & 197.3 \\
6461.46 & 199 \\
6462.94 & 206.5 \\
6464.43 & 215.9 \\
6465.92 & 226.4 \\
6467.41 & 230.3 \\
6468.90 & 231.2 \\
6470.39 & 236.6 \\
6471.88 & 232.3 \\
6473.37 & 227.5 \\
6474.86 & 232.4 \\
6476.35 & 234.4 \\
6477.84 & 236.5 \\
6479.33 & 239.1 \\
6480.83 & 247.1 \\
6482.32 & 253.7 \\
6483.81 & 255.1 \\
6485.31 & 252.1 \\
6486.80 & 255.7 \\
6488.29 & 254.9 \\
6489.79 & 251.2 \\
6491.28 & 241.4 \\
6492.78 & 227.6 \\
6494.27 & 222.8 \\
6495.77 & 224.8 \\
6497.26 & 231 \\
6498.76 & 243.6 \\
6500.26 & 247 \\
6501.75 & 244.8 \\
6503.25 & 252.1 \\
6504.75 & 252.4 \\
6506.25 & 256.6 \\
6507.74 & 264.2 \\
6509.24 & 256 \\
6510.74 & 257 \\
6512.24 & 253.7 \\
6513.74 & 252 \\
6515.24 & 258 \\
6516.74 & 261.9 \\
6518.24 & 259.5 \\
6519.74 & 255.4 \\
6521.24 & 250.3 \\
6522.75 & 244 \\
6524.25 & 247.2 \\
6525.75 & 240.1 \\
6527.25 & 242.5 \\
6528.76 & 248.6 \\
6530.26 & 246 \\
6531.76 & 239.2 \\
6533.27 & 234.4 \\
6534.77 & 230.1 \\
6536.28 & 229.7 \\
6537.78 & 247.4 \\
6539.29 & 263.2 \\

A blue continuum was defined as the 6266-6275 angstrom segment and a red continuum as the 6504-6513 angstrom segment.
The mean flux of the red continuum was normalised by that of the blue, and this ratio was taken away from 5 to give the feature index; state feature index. 3.84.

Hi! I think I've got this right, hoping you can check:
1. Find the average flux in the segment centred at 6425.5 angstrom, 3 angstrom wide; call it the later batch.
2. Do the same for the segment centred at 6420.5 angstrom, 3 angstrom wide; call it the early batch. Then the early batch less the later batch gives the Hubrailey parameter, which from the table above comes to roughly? 3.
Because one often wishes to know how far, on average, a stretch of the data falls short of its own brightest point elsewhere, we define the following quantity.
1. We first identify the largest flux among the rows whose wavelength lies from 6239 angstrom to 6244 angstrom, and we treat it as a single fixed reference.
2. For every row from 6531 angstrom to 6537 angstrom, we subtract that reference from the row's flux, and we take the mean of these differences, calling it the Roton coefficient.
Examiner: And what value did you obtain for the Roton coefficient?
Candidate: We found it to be -10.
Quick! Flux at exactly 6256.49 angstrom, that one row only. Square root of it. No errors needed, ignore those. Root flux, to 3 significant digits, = 14.5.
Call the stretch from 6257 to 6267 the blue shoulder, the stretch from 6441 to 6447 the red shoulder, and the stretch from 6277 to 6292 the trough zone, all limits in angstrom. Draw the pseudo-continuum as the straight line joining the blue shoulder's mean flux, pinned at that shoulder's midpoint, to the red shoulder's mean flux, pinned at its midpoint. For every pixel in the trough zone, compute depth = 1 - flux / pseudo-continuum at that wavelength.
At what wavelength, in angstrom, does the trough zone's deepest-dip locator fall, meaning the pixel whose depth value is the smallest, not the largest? 6278.13 angstrom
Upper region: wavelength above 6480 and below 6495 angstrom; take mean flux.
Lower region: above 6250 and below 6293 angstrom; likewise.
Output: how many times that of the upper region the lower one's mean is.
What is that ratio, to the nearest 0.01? 0.87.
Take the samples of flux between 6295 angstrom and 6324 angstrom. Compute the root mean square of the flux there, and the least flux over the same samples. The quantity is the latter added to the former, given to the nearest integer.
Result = 412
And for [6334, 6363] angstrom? 335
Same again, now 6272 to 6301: 420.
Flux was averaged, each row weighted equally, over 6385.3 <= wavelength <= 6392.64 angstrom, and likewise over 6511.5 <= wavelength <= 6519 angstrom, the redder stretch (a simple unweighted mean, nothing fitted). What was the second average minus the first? 52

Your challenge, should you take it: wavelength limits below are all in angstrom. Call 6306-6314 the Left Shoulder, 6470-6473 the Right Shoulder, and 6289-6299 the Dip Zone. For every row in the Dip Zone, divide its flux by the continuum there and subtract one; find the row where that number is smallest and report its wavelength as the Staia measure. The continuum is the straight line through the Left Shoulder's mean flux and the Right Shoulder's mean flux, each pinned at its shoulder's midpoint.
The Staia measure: 6292.60 angstrom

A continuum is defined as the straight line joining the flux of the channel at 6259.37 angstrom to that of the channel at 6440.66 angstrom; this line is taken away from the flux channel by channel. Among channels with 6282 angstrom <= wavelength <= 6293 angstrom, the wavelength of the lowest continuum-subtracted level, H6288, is 6286.81 angstrom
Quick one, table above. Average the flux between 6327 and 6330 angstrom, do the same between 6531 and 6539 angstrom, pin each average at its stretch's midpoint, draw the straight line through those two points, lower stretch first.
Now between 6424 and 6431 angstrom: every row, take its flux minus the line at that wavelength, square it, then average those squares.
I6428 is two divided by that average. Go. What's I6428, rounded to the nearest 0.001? 0.014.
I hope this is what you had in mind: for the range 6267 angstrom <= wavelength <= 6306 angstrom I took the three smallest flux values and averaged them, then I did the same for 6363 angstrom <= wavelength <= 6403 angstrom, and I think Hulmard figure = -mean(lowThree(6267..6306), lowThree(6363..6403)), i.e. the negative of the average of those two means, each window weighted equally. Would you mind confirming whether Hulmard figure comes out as -202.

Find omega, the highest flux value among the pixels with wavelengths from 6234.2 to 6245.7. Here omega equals 245.9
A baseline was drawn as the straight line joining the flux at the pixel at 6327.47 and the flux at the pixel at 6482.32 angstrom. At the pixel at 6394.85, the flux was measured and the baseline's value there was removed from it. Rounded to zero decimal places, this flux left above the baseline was -12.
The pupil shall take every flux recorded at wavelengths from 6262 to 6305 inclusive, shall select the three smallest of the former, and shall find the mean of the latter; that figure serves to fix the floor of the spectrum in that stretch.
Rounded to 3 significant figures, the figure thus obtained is 203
